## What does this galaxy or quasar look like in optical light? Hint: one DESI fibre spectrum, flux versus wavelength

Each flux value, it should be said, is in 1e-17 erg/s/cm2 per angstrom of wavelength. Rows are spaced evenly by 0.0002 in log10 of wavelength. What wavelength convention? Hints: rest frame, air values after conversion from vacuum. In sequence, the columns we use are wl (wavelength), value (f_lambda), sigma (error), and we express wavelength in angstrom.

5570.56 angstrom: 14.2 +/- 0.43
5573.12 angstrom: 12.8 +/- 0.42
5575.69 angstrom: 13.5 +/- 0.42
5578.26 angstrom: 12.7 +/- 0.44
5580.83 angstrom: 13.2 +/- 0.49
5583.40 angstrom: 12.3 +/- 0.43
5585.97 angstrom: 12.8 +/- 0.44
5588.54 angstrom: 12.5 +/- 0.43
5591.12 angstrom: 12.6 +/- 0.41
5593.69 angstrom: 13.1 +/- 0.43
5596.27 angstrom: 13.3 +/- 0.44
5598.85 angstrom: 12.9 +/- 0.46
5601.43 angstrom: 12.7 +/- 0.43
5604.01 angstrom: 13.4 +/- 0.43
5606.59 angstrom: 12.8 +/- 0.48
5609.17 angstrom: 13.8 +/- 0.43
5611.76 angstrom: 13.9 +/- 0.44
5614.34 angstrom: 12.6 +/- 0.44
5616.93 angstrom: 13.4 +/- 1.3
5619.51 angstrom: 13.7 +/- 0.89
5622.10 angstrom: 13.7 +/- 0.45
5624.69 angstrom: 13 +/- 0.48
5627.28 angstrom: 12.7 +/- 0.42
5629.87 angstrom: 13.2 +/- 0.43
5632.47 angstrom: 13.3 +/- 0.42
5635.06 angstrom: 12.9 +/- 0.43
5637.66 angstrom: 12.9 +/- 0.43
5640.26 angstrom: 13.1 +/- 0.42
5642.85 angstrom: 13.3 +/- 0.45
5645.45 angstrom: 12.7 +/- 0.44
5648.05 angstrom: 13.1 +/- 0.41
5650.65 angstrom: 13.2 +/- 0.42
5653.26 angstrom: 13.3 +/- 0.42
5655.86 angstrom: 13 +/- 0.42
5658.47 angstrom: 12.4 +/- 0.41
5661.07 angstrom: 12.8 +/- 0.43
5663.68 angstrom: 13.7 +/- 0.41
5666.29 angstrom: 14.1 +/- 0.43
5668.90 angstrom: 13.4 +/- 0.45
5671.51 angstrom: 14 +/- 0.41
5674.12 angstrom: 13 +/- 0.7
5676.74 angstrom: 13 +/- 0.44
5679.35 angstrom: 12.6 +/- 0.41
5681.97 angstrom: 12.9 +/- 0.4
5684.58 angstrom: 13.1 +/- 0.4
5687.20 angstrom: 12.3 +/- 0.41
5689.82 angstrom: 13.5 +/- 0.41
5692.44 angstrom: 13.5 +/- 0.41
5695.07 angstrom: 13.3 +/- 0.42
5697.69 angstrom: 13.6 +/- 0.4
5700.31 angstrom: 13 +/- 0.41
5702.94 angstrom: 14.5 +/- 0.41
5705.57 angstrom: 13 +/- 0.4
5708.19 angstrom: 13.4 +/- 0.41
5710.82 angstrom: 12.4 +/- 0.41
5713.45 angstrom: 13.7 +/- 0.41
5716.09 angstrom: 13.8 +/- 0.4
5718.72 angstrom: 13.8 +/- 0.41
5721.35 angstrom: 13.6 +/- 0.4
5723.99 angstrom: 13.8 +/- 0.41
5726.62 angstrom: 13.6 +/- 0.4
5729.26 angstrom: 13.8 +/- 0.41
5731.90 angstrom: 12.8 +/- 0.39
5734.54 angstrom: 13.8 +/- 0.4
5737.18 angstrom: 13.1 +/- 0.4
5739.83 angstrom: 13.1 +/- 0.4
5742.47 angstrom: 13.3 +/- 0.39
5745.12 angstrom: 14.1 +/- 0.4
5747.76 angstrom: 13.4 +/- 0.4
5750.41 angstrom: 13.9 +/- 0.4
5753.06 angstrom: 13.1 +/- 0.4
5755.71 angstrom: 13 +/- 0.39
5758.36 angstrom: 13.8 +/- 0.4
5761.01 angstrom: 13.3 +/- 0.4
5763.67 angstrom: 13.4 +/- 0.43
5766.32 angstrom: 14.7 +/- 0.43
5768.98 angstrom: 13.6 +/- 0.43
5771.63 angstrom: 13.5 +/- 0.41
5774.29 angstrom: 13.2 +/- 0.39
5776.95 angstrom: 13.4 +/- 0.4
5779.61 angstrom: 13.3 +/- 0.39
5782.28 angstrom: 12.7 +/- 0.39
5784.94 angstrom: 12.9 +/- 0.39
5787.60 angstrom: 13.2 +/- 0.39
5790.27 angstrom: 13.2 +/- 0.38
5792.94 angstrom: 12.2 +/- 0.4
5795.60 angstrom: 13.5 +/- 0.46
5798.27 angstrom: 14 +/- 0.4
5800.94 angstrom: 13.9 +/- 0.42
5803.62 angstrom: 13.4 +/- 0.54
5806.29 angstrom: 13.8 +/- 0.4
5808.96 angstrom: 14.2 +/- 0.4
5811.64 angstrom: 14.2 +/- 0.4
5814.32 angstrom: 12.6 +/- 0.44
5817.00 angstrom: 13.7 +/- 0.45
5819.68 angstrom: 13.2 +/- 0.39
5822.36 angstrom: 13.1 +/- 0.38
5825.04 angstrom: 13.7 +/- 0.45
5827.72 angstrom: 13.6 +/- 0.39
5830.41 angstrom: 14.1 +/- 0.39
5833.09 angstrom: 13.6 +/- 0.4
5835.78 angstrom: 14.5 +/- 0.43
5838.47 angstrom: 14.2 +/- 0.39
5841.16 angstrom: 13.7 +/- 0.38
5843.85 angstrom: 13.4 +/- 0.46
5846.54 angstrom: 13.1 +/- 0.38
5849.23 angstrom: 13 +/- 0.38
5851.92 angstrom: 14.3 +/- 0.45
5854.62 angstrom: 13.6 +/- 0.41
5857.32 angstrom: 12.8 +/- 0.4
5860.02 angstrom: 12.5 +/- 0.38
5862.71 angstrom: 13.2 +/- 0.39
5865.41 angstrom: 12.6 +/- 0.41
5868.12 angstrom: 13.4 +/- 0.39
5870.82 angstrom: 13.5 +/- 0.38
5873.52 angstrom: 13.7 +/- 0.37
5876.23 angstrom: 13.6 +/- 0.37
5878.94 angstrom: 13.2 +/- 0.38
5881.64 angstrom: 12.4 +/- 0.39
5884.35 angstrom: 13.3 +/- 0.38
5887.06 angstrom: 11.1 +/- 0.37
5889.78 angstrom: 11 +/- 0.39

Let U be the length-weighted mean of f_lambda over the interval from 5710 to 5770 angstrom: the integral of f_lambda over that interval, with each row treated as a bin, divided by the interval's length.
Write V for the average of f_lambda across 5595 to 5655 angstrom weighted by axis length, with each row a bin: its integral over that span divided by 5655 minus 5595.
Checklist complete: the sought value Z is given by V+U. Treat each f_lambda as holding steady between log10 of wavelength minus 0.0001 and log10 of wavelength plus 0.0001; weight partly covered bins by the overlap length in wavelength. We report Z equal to 26.7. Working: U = 13.5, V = 13.2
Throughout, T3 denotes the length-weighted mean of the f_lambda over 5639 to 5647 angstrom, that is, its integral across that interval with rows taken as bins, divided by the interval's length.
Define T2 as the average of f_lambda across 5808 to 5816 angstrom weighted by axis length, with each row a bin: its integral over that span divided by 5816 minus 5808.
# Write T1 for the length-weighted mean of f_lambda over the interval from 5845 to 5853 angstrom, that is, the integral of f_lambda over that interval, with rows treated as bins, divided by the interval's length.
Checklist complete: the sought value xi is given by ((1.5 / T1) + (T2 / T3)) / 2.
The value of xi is 0.578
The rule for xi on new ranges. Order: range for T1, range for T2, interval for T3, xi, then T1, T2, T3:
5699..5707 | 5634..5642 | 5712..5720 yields 0.528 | 13.5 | 13.0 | 13.7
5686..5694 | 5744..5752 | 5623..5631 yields 0.587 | 13.1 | 13.8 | 13.0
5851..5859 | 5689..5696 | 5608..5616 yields 0.556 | 13.5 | 13.4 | 13.4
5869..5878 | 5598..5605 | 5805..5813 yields 0.517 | 13.6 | 13.0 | 14.1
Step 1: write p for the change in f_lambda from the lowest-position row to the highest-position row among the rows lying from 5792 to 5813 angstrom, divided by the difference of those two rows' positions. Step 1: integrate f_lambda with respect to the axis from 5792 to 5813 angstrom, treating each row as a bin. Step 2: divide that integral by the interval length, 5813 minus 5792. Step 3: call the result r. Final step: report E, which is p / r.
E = 0.0078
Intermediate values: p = 0.11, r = 13.7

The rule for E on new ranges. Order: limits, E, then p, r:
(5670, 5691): -0.0021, -0.03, 13.1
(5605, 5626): 0.0008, 0.01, 13.4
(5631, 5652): -0.0004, -0.01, 13.1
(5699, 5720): 0.0032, 0.04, 13.4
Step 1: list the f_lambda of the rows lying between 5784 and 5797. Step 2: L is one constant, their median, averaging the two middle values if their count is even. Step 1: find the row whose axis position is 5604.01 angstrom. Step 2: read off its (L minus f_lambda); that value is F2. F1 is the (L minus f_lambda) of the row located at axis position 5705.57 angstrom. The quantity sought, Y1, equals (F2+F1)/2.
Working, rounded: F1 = 0.2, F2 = -0.2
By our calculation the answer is 0.0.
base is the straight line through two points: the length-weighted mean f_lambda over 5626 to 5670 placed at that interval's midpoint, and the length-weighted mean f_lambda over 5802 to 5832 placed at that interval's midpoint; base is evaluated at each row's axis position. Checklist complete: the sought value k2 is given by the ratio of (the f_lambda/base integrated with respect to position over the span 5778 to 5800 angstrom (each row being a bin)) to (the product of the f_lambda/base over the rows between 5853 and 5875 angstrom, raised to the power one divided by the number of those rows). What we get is 22.3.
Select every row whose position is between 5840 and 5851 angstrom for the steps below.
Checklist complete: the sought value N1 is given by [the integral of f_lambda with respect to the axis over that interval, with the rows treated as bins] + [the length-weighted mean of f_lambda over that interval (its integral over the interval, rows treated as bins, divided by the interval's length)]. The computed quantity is 160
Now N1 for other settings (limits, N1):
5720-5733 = 190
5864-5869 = 78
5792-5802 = 148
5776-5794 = 247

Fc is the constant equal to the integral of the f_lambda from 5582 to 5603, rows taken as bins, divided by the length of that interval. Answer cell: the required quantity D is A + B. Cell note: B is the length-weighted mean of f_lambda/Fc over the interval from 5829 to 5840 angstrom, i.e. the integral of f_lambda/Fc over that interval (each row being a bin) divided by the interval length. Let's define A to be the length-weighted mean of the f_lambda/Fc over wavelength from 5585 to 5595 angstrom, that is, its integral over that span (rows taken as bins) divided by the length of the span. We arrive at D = 2.10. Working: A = 0.997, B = 1.10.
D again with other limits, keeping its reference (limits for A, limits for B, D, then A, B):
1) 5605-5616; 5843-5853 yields 2.09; 1.039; 1.05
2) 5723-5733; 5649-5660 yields 2.07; 1.057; 1.01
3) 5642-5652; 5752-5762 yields 2.06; 1.021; 1.04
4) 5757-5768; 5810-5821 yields 2.13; 1.079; 1.05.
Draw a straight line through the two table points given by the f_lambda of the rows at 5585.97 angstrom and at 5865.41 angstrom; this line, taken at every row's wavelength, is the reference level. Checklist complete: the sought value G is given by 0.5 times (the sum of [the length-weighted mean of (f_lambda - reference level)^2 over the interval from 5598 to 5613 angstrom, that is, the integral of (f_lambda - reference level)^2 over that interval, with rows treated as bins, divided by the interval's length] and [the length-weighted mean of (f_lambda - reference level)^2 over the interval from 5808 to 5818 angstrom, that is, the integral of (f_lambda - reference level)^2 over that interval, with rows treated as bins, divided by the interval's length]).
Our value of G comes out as 0.97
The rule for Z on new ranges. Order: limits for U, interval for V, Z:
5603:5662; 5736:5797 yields 26.5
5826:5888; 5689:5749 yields 26.8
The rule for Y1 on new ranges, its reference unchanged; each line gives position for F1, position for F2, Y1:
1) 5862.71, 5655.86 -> 0.1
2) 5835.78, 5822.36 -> -0.6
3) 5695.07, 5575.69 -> -0.2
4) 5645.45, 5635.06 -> 0.4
